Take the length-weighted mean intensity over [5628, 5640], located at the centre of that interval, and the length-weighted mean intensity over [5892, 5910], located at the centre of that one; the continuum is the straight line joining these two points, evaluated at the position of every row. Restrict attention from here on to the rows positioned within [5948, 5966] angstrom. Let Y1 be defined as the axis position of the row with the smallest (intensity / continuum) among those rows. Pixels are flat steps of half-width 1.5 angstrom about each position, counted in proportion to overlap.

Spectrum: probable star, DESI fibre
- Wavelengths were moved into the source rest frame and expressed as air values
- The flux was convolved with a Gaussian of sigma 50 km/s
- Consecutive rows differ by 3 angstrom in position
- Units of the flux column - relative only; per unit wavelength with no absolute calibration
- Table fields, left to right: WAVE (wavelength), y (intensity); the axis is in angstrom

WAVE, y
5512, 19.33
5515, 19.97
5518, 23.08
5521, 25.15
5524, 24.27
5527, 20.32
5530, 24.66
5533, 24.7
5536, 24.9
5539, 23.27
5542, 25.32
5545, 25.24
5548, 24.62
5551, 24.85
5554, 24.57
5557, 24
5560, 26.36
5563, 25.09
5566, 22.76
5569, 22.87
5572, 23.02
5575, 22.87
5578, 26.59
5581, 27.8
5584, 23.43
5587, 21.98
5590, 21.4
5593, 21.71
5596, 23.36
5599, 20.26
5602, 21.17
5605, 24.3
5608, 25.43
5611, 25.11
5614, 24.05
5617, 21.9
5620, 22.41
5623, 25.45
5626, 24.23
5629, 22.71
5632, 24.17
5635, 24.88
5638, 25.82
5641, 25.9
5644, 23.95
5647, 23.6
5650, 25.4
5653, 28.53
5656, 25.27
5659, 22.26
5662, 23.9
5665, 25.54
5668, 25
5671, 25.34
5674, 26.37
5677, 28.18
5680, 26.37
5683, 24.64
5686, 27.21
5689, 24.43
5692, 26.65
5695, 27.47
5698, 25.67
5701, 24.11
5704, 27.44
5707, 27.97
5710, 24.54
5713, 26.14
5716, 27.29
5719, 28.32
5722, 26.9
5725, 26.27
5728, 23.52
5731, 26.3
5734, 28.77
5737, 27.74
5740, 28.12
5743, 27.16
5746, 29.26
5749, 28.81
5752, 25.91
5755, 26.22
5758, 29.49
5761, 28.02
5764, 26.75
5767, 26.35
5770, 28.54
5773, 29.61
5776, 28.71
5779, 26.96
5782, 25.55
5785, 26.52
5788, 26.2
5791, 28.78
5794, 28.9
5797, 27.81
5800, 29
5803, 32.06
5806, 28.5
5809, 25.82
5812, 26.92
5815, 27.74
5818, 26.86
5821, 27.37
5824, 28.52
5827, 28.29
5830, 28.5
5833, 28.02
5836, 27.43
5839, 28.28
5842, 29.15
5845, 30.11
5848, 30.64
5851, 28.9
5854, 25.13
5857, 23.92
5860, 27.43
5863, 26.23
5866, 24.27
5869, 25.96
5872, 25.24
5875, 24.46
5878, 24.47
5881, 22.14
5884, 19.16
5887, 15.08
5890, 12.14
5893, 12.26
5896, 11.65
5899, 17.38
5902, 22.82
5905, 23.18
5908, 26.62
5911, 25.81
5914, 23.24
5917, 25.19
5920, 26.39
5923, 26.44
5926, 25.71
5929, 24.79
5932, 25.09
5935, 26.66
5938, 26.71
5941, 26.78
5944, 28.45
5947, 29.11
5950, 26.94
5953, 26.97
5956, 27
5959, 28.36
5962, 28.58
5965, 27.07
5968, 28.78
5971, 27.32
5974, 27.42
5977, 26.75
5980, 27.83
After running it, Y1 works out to 5950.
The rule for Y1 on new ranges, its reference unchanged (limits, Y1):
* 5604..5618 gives 5617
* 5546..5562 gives 5557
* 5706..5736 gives 5728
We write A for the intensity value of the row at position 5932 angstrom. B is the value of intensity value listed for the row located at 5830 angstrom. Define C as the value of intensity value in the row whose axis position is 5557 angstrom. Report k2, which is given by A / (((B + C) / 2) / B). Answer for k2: 27.2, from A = 25.09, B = 28.5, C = 24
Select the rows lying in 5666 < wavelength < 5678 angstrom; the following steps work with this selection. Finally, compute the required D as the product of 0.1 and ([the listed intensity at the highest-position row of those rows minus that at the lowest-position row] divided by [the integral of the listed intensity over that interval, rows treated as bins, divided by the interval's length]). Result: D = 0.012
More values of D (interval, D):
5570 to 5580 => 0.015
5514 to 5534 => 0.020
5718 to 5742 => -0.001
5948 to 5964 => 0.006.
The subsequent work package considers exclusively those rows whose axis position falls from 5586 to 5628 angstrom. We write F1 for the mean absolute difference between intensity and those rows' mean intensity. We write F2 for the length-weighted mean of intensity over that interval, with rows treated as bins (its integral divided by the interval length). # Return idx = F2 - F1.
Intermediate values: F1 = 1.51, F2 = 23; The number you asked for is 21.6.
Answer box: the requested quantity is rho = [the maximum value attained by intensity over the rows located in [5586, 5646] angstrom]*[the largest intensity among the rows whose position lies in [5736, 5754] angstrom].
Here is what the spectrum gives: 758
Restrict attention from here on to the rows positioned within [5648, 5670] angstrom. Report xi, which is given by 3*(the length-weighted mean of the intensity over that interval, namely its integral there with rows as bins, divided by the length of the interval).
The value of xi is 75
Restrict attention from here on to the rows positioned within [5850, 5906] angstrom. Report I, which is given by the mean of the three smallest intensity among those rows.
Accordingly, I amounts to 12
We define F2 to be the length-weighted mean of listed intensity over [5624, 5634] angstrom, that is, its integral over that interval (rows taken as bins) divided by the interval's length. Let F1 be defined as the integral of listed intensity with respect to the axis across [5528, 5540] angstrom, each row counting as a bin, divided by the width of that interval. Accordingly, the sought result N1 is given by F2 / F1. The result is 0.98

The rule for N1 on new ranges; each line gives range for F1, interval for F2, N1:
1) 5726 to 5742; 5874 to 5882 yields 0.88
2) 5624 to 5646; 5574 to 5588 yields 1.01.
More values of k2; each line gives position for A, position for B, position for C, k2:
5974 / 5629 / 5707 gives 24.6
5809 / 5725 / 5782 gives 26.2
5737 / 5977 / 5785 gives 27.9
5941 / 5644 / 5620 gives 27.7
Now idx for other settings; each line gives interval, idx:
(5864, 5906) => 15.4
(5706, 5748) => 25.8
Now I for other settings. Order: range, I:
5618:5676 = 22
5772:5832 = 26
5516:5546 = 22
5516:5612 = 21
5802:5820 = 27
